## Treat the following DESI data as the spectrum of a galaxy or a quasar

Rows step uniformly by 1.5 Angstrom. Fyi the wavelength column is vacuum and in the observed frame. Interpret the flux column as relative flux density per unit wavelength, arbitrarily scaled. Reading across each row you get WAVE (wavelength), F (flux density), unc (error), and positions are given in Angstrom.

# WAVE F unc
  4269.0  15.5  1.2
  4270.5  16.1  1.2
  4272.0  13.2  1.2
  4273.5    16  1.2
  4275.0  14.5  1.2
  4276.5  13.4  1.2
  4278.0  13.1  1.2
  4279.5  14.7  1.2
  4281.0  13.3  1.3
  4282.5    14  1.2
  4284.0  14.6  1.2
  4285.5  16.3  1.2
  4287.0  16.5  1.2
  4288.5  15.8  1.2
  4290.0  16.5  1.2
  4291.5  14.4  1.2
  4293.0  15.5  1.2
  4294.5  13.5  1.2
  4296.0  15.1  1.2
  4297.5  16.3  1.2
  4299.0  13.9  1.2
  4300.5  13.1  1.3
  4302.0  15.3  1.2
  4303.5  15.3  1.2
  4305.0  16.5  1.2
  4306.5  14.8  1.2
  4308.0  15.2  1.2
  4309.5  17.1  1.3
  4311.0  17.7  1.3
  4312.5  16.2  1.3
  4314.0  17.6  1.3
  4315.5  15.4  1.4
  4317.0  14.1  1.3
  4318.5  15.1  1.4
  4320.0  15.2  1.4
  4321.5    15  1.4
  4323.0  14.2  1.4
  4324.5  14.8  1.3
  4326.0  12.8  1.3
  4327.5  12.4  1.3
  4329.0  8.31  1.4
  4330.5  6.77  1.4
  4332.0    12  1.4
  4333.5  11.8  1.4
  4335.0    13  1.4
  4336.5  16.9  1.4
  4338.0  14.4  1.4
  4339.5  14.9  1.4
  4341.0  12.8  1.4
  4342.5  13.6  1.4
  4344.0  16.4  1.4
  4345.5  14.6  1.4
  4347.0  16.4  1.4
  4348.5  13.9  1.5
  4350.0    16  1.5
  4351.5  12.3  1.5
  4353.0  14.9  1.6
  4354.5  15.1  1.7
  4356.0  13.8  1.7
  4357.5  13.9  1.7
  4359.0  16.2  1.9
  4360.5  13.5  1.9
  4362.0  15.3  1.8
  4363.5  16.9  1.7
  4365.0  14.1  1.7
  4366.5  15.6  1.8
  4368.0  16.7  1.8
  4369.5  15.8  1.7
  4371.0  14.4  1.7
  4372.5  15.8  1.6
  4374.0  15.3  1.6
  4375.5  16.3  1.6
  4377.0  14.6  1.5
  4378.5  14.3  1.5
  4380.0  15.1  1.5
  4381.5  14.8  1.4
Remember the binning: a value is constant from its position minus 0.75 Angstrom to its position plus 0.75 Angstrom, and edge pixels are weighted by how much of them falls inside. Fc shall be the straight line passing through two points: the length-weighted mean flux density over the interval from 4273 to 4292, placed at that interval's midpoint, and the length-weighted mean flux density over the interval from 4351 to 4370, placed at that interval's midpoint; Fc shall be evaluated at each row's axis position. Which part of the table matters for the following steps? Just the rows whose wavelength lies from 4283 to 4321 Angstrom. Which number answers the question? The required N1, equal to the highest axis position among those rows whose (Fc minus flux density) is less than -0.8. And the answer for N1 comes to 4314.0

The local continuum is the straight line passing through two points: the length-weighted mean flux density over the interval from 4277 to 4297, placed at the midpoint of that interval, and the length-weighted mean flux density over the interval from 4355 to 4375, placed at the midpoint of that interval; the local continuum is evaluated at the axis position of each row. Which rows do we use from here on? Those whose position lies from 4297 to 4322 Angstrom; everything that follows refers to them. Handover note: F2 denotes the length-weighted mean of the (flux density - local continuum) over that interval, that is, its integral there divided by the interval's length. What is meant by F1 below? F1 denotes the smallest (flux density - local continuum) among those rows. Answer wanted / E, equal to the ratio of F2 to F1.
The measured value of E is -0.30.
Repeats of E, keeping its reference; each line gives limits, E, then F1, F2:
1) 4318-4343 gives 0.23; -8.3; -1.9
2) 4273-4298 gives -0.01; -1.7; 0.0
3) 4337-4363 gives 0.17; -2.8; -0.5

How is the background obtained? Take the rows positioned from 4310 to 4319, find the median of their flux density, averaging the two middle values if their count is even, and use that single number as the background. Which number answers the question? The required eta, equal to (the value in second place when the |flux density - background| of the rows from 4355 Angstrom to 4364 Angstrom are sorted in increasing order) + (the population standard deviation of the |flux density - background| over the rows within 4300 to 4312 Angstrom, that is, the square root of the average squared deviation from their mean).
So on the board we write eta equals 1.24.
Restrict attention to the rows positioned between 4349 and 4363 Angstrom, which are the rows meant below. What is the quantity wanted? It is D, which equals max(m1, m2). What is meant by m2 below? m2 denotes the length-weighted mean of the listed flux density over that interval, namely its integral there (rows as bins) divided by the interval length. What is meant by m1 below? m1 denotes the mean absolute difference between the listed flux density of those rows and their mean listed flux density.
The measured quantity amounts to 14.6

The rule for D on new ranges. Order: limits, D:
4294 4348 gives 14.4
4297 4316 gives 15.7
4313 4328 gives 14.7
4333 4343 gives 14.0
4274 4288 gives 14.5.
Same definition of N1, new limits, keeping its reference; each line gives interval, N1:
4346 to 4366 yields 4363.5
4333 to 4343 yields 4336.5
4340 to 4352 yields 4350.0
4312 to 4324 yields 4314.0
